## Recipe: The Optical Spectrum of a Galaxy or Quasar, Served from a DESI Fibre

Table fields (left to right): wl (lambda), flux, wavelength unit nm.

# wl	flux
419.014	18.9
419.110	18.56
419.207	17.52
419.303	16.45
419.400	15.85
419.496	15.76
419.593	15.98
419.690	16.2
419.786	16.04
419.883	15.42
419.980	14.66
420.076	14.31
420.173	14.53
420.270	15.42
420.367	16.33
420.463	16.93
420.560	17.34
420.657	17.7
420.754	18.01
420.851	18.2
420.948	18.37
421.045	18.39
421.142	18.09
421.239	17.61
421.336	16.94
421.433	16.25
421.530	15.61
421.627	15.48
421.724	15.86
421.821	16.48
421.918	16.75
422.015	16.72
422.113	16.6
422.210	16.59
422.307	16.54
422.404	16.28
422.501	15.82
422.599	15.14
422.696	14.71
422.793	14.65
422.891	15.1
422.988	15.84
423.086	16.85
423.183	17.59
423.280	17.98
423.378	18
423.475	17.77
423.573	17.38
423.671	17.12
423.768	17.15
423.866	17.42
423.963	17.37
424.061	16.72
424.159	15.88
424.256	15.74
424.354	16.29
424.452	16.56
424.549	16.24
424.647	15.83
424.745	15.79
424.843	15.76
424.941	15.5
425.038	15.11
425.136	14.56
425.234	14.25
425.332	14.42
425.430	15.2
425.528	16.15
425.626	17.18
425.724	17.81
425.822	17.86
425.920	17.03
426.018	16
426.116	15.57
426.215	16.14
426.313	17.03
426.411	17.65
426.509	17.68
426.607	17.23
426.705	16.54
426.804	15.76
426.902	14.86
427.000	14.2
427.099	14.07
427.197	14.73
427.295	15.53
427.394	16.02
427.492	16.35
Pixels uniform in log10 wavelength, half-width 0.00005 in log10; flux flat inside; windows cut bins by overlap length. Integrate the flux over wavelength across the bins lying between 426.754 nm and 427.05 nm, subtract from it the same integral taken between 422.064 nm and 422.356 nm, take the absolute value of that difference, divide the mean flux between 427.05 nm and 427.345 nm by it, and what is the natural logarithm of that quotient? 3.5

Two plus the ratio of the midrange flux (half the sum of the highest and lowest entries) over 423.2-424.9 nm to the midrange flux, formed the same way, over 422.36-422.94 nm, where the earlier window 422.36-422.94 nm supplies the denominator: 3.09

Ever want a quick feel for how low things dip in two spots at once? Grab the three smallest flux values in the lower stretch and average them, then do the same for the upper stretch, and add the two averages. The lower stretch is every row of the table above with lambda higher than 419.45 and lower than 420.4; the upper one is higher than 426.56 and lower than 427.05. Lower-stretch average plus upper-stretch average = 29.4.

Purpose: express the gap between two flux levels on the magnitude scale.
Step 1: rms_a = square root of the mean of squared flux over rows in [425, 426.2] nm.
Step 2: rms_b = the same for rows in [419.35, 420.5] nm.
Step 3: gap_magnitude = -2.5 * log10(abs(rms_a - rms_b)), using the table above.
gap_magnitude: 1.2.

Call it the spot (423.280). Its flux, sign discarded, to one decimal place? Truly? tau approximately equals 18.0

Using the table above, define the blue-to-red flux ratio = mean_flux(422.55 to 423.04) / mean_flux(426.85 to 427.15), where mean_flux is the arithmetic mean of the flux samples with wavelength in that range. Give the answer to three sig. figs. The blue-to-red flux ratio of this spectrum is 1.05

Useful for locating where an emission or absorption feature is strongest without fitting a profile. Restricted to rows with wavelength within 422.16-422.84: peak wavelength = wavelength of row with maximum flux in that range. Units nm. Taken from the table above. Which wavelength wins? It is 422.210 nm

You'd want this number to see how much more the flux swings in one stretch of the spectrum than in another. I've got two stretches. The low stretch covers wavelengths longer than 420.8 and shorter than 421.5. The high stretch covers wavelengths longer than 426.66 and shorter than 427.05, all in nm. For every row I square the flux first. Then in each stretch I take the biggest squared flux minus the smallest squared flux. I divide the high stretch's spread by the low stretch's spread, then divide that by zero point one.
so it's 9.7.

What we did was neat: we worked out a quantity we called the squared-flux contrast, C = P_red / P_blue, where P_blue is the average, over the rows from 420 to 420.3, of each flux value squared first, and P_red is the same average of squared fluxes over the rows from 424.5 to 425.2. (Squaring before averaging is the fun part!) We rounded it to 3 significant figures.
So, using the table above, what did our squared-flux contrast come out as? 1.11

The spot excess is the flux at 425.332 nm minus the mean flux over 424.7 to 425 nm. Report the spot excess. -1.3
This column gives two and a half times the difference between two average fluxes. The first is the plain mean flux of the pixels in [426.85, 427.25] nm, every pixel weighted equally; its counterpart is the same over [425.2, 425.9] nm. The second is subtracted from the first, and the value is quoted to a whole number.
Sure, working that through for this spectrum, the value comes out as -4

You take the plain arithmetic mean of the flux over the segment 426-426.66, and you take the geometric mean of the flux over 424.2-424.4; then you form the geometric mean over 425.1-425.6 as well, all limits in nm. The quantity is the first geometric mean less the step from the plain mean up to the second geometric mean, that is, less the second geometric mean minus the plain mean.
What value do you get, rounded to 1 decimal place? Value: 17.9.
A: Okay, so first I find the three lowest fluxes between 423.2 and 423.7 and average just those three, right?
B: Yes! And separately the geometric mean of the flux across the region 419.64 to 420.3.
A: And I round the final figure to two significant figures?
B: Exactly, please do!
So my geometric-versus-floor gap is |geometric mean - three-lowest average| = 2.2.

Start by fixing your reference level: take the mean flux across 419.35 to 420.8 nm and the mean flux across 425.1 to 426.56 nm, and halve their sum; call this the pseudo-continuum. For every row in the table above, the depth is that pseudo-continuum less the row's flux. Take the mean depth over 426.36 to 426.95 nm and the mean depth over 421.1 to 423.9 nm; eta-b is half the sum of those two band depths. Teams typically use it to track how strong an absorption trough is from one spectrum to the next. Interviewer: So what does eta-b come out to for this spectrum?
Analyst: -0.42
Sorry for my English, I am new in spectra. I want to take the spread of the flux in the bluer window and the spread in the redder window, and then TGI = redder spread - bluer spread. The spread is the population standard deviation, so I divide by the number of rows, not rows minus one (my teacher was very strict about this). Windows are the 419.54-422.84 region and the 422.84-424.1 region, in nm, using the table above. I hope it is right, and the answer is -0.3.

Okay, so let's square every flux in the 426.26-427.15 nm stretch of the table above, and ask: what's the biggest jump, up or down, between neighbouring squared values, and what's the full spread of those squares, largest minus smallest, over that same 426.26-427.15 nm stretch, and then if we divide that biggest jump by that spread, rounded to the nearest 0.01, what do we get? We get 0.24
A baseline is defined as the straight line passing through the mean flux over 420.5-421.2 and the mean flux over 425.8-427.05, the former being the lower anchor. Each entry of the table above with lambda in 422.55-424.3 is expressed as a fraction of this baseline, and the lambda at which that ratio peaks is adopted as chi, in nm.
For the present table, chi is 423.378 nm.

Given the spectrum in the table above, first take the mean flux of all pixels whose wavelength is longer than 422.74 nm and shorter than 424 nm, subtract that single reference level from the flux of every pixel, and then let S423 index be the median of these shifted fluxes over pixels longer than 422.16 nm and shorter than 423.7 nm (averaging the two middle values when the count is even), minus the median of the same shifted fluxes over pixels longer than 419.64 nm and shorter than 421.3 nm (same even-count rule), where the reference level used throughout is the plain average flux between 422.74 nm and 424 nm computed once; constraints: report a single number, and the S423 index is -0.4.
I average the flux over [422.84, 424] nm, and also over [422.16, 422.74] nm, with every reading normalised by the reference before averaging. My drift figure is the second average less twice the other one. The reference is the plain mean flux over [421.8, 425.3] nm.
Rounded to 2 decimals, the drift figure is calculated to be -1.13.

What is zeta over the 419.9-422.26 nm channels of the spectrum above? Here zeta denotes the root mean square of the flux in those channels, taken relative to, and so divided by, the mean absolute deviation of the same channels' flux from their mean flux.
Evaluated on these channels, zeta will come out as 17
